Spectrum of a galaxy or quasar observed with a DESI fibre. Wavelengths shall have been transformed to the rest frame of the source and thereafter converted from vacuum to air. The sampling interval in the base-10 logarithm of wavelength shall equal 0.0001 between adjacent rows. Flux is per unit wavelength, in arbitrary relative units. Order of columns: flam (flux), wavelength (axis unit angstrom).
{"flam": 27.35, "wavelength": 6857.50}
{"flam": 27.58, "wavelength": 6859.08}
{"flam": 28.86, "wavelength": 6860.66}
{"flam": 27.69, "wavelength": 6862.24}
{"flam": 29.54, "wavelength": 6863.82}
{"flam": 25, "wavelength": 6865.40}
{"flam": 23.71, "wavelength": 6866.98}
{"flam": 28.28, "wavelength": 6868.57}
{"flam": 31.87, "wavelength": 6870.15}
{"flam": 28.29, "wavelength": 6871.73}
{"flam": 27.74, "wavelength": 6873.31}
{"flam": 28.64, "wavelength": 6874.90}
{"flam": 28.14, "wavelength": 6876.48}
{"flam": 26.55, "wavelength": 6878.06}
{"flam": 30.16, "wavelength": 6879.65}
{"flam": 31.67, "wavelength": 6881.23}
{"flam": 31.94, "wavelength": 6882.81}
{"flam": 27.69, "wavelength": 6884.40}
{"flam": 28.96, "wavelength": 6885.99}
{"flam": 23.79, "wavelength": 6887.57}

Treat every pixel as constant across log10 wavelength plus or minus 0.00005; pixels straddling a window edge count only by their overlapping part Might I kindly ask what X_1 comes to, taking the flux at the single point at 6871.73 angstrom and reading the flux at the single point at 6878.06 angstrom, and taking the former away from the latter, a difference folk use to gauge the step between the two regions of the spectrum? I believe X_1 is -1.7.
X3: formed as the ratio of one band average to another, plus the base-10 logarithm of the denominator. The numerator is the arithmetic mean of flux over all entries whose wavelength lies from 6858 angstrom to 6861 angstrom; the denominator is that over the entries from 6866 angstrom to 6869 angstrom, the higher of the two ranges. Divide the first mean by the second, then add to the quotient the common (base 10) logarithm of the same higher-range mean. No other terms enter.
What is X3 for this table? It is 2.50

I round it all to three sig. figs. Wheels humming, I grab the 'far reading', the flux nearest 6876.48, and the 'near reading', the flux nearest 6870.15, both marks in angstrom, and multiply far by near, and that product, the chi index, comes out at 897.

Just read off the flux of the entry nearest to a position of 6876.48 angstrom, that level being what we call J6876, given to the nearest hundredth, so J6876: 28.14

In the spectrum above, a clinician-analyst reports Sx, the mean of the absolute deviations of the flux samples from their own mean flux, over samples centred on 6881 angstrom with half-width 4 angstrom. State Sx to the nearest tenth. 2.0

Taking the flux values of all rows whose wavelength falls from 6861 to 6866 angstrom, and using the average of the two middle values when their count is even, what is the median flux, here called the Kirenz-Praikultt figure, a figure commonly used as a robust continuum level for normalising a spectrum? 27.7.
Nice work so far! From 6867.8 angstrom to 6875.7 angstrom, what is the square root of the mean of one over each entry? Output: 0.186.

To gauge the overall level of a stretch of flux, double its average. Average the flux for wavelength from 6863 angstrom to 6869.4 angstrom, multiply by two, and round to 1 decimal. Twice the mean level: 53.3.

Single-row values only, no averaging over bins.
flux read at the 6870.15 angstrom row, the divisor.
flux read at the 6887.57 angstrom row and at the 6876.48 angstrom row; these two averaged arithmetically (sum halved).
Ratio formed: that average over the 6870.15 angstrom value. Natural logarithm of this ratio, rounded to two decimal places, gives -0.20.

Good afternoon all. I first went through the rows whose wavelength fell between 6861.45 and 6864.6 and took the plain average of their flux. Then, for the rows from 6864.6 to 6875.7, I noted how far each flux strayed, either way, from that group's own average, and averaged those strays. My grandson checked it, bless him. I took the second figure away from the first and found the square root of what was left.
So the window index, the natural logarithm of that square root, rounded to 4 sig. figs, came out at 1.643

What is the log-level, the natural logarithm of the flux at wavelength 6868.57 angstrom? 3.34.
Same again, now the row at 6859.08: 3.32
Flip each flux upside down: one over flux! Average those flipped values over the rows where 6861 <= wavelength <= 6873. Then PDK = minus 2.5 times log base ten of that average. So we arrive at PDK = 3.60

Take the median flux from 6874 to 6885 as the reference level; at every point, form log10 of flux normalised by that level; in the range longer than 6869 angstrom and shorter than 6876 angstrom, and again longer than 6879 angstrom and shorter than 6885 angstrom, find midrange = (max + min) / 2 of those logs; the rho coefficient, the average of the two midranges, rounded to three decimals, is 0.016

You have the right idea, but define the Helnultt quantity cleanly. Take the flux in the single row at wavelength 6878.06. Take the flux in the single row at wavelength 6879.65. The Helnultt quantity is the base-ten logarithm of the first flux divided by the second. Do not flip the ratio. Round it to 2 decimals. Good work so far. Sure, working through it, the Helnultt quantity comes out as -0.06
